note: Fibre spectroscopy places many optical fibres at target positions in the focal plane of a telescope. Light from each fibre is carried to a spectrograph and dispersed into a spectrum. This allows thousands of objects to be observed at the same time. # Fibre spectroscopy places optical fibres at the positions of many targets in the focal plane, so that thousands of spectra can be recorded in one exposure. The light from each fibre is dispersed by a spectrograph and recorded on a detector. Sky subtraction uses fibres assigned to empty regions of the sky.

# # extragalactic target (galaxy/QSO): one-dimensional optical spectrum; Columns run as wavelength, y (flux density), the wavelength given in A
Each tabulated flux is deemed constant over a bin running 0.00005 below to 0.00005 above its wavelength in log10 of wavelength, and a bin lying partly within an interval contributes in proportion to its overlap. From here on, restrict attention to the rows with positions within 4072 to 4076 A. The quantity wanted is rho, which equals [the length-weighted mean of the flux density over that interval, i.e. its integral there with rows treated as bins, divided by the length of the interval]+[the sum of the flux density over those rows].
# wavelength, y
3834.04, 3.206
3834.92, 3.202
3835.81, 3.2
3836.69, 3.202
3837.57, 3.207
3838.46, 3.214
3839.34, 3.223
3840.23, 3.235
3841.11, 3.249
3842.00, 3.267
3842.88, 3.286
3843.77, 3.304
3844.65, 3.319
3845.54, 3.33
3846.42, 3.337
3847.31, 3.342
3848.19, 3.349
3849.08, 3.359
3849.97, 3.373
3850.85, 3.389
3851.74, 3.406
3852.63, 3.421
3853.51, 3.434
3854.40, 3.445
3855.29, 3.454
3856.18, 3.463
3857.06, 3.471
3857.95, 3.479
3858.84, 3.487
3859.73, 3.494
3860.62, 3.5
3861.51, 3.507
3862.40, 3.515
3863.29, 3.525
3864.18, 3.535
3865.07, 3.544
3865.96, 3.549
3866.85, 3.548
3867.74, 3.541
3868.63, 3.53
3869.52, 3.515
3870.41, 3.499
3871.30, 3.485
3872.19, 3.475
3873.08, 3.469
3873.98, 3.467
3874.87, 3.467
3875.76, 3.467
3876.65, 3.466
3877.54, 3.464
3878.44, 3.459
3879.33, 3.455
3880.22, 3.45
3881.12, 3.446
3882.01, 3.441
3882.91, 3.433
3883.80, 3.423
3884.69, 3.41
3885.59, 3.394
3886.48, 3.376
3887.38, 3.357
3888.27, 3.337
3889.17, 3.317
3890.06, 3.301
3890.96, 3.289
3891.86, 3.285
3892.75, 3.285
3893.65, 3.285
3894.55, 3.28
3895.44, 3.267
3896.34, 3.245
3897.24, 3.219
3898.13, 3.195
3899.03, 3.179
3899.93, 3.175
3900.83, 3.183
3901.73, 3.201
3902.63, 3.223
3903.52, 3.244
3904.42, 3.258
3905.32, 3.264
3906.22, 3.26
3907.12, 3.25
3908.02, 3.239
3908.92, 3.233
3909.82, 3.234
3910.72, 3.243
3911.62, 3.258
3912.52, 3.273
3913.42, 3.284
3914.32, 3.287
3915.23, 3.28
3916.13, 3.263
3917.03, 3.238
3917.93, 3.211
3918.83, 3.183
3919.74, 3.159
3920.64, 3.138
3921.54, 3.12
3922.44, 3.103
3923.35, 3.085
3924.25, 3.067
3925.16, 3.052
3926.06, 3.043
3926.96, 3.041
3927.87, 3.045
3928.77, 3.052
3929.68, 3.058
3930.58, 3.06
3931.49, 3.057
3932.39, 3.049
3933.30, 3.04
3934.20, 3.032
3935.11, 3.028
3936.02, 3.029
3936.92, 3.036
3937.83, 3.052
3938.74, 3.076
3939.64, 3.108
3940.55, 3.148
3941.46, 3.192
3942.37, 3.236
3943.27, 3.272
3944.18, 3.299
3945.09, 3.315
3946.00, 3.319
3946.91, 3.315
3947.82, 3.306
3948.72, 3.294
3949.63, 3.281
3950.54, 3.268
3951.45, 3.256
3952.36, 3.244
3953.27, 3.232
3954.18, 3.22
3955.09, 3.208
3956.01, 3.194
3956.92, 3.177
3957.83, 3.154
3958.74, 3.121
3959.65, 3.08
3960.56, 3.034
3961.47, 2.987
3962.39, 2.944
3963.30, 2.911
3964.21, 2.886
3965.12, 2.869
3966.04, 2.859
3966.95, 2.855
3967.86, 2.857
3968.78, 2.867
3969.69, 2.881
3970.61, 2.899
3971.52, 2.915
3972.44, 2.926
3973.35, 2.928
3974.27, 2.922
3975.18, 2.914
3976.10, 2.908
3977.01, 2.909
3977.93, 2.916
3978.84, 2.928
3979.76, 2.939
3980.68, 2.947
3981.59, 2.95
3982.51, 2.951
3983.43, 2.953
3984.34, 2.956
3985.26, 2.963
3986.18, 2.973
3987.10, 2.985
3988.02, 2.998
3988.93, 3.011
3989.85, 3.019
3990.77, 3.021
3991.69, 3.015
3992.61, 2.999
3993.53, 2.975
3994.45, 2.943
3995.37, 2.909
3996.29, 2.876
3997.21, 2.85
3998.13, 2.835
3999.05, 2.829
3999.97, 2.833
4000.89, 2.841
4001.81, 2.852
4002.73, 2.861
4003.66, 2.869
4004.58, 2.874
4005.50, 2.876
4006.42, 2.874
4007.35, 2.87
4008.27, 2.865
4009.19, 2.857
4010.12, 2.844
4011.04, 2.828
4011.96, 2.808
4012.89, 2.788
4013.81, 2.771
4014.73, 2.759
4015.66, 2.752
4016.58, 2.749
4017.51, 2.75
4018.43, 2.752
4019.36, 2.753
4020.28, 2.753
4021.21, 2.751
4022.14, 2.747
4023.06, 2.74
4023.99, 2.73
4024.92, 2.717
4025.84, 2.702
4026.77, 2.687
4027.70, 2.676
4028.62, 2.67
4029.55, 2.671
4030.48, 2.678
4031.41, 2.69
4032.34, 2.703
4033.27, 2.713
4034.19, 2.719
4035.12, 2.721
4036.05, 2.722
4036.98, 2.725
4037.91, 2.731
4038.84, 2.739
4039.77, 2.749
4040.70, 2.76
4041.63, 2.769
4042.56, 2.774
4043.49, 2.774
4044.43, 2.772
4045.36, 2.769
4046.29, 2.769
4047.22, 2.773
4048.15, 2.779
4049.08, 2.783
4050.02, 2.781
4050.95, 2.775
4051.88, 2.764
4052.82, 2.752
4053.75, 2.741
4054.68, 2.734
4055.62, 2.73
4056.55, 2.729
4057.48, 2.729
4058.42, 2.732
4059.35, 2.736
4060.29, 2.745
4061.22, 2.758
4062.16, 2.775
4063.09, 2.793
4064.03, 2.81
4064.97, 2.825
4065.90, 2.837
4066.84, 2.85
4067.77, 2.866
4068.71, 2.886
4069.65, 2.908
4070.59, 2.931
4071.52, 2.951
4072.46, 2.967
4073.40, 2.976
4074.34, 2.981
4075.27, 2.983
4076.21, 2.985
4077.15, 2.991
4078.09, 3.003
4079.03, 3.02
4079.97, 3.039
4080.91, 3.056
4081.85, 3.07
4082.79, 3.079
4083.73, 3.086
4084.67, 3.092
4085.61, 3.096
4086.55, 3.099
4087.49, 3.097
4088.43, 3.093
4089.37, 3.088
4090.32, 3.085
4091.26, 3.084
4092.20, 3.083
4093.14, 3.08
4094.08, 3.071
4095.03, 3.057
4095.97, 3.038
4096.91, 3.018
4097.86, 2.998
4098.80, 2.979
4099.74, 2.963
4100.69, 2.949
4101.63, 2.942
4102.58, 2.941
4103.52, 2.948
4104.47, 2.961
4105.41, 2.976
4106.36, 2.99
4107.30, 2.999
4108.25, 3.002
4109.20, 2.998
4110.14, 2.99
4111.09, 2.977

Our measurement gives 14.9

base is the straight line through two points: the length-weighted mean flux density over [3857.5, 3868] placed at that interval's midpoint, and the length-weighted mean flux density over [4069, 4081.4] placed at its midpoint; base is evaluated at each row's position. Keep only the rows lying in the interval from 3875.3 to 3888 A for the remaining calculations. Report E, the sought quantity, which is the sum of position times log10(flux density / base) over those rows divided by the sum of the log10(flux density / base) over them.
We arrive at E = 3883.8 A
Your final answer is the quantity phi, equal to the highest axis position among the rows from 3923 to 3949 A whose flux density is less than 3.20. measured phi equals 3941.46 A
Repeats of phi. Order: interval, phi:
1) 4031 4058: 4057.48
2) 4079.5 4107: 4106.36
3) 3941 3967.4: 3966.95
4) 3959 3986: 3985.26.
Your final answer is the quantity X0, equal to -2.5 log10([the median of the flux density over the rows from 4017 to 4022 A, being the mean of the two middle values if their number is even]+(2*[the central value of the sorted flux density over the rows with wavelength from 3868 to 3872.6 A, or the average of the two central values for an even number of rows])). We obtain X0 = -2.47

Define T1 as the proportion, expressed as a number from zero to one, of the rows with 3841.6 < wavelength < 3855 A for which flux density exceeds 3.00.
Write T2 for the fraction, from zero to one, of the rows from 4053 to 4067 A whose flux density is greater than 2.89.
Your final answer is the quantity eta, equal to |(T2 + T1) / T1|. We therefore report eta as 1.0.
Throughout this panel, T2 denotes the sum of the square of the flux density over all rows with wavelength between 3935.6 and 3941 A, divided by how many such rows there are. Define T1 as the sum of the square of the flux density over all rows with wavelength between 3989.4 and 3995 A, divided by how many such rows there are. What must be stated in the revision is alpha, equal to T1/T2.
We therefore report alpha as 0.95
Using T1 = 9.0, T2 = 9.5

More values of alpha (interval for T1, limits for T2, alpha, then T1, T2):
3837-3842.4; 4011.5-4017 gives 1.36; 10.4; 7.7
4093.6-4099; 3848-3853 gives 0.80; 9.2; 11.4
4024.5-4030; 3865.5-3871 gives 0.58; 7.2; 12.5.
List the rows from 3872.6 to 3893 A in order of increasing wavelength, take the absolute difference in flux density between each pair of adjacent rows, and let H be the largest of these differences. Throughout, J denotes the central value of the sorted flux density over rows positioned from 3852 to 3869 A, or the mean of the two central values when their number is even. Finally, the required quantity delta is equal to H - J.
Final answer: -3.5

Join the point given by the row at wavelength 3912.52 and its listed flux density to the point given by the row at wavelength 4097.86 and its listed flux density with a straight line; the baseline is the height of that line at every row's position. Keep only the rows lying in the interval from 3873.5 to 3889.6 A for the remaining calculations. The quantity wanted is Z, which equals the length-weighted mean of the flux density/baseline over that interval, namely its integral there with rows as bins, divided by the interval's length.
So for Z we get 1.03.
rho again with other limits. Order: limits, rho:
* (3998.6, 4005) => 22.8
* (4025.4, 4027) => 8.1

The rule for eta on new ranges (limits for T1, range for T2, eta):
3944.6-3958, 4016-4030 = 1.0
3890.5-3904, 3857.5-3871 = 2.0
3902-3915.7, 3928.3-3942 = 2.0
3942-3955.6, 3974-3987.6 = 2.0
